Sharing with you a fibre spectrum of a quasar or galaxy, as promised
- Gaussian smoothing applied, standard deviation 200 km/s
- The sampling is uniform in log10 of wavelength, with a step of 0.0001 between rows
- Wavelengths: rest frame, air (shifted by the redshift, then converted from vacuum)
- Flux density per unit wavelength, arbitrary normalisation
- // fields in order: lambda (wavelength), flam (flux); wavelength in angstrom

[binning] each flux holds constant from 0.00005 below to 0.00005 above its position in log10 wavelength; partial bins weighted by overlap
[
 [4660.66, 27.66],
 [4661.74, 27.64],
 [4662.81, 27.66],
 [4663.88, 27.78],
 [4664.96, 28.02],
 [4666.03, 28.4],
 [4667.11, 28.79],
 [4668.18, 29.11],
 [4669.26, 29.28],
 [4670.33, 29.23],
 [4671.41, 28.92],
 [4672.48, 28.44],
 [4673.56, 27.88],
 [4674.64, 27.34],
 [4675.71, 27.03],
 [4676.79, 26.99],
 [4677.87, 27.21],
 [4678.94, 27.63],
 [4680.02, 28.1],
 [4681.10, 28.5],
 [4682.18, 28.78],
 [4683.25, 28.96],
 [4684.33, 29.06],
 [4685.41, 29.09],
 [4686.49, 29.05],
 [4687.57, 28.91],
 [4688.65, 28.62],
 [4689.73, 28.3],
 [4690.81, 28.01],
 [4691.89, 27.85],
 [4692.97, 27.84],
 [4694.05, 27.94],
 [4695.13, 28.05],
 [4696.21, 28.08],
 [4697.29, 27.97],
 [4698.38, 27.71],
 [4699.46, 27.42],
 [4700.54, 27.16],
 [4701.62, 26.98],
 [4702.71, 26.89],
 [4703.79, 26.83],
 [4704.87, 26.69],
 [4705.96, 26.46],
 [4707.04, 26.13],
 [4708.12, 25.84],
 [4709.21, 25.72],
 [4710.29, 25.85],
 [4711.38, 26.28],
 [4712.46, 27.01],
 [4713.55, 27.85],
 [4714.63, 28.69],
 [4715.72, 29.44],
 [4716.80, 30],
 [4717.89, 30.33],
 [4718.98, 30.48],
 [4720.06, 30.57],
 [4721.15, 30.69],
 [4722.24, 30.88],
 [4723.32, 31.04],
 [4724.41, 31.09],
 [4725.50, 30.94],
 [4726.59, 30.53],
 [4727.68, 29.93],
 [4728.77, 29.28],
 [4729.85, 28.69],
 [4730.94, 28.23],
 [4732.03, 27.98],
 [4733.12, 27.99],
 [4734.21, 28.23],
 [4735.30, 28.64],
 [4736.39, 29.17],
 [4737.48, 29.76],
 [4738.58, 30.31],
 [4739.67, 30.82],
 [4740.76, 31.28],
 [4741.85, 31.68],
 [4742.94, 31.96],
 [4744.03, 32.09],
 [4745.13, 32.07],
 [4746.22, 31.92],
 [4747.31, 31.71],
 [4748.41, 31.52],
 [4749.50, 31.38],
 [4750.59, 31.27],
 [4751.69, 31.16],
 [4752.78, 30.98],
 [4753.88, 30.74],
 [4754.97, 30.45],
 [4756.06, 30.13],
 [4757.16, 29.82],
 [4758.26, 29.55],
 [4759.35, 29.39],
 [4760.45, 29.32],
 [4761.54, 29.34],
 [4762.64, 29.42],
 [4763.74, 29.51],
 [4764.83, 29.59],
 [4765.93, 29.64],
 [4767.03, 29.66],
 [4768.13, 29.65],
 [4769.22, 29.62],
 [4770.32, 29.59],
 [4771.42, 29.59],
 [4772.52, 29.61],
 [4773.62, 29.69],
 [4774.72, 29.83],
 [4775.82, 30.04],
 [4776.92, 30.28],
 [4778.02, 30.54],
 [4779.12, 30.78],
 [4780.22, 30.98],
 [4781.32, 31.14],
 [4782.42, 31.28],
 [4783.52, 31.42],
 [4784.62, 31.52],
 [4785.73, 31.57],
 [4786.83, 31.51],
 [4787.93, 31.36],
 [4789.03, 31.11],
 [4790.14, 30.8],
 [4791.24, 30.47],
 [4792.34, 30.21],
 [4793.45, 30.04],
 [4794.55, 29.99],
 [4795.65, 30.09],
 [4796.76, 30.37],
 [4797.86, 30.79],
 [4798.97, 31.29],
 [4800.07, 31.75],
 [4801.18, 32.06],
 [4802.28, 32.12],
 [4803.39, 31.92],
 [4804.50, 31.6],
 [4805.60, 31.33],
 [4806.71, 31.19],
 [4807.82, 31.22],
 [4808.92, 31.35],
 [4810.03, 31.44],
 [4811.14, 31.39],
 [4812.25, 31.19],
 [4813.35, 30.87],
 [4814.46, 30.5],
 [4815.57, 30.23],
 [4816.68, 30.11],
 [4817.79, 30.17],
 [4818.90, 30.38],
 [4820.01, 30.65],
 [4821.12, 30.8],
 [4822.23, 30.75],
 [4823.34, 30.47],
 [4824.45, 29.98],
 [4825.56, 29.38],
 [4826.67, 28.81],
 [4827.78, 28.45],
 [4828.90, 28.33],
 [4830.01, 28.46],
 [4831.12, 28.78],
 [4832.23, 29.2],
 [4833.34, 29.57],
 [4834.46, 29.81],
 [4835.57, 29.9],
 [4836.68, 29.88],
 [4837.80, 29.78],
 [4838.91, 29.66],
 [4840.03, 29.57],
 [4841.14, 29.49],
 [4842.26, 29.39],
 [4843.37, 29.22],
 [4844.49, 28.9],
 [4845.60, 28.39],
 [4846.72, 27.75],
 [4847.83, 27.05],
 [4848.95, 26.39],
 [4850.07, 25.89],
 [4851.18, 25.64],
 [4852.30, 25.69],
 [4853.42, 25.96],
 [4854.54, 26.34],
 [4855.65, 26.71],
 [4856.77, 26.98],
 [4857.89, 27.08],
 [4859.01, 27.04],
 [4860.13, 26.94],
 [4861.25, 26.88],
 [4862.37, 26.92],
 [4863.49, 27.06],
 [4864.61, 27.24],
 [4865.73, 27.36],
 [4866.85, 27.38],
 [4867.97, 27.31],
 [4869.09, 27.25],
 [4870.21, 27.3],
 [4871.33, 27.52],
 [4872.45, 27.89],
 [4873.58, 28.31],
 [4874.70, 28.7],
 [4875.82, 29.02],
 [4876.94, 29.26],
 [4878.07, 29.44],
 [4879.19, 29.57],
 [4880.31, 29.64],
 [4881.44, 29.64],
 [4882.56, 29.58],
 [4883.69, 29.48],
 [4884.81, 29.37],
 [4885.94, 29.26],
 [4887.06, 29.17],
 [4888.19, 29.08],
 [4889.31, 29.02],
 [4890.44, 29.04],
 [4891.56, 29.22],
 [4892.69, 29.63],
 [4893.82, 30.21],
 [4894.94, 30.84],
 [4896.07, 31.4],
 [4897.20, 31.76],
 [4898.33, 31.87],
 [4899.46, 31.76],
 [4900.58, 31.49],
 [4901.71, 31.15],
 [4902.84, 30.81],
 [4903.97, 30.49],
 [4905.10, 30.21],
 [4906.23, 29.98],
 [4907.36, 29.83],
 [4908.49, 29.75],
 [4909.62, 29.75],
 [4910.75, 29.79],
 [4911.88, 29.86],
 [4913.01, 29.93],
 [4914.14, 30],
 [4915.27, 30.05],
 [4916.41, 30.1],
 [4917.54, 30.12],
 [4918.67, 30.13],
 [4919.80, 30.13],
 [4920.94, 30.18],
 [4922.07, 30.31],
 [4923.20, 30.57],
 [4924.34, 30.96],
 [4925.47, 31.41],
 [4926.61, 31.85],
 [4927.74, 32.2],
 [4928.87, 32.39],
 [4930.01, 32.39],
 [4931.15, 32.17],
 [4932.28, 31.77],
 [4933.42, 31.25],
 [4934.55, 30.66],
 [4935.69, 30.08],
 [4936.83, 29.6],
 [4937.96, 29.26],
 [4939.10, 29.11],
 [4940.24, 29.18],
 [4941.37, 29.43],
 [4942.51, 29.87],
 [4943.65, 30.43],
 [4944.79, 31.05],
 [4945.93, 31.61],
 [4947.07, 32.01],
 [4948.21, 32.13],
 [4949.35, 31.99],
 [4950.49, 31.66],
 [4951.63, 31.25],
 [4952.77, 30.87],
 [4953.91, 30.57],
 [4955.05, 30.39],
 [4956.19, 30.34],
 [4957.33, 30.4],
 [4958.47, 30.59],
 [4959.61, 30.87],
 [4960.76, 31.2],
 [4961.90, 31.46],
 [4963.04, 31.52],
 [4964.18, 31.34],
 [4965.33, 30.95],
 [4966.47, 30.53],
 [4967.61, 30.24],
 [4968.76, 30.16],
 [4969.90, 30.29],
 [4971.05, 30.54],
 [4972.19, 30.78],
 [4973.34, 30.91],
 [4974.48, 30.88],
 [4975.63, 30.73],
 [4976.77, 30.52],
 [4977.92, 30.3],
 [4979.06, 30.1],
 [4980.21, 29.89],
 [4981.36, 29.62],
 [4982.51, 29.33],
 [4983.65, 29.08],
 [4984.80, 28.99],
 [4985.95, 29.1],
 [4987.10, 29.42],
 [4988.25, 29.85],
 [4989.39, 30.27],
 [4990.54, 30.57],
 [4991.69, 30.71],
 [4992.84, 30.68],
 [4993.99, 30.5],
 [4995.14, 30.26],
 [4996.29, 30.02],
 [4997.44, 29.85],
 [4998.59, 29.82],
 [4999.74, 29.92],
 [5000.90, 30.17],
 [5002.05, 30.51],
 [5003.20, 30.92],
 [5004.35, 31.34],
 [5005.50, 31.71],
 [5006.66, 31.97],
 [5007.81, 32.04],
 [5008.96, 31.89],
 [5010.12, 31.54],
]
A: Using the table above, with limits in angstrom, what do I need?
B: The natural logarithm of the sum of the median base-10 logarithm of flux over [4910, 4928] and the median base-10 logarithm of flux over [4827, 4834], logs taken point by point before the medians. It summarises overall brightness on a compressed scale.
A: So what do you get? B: 1.077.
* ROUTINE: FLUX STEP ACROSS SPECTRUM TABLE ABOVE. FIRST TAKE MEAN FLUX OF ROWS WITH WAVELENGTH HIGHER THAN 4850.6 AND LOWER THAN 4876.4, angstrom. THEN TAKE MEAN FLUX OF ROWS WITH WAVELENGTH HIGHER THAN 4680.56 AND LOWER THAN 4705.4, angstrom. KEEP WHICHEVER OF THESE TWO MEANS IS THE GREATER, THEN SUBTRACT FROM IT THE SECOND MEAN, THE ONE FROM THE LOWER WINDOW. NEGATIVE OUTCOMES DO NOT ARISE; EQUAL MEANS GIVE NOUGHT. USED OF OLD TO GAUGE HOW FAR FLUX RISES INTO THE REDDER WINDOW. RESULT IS 0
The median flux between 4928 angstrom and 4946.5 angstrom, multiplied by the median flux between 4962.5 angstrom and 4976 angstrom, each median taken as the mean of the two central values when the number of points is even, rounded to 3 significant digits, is 939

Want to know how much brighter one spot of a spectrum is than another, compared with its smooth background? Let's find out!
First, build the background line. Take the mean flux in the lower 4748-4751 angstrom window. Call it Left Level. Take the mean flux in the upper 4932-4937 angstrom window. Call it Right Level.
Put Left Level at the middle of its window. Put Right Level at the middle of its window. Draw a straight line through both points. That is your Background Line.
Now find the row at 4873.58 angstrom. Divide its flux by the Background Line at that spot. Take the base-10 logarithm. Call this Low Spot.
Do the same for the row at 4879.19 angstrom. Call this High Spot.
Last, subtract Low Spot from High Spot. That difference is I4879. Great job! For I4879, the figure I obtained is 0.019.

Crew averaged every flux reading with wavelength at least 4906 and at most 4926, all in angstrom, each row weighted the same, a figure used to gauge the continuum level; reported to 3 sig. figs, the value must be 30.2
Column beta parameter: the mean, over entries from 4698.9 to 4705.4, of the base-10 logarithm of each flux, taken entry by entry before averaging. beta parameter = 1.43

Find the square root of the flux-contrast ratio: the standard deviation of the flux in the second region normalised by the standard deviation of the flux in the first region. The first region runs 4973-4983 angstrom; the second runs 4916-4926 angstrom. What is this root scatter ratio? 0.9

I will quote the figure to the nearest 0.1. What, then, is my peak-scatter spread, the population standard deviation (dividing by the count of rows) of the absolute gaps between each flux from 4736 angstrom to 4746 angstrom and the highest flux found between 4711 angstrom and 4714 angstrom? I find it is 1.0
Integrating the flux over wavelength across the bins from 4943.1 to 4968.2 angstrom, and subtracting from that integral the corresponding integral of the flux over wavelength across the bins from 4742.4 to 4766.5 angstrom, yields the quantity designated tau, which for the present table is 43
